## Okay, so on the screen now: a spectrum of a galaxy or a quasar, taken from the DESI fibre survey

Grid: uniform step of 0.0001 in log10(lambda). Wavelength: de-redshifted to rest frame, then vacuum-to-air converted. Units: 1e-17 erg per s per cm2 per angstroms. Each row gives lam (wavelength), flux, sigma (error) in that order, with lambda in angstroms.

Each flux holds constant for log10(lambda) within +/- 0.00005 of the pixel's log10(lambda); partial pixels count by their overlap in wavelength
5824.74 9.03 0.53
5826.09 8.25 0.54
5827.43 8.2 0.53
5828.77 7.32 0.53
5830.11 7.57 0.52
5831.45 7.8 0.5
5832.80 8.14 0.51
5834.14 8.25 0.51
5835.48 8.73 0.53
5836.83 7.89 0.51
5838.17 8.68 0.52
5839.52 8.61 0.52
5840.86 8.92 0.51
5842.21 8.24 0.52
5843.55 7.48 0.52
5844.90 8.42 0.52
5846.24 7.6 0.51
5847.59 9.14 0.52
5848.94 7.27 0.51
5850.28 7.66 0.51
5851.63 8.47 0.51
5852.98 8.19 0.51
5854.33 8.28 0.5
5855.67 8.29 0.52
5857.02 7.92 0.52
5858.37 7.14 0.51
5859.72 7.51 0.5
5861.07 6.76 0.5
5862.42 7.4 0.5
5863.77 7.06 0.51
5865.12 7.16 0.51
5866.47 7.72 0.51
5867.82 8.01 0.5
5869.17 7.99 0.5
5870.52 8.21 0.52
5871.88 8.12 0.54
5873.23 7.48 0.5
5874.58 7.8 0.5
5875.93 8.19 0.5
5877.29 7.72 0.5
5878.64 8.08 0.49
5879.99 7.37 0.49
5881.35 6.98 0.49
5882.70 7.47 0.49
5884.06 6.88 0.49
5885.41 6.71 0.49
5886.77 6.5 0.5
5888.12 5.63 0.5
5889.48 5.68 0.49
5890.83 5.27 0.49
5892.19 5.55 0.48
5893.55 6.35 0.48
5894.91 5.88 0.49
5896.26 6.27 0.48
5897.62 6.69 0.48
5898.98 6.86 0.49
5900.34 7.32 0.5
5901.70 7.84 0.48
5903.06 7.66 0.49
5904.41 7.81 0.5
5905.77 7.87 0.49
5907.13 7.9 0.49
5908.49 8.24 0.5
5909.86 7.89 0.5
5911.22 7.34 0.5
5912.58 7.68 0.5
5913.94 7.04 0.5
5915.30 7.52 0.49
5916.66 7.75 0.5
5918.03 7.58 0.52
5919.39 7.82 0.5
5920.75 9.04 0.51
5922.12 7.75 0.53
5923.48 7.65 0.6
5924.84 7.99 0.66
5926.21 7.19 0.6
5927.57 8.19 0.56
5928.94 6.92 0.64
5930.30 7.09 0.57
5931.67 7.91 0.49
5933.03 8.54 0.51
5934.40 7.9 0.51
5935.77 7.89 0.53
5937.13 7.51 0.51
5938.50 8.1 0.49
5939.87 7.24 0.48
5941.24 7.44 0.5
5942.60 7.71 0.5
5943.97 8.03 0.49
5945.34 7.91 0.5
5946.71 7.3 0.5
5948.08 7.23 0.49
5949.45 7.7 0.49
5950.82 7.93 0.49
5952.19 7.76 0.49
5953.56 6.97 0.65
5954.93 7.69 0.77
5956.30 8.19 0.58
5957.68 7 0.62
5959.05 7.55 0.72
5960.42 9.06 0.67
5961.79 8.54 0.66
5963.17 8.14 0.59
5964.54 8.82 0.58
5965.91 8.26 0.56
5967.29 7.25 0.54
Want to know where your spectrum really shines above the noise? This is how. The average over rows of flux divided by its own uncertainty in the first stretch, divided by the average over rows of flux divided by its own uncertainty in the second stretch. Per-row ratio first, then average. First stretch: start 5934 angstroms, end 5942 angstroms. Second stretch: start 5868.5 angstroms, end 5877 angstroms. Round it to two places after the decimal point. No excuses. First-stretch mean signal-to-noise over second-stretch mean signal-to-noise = 0.98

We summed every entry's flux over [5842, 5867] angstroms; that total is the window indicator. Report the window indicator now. 148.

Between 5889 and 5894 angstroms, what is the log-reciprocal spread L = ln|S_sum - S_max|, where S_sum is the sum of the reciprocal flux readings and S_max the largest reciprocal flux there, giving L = -0.67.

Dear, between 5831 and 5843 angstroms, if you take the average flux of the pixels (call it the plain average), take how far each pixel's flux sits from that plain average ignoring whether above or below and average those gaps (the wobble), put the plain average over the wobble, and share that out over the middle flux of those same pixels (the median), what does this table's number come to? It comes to 3.06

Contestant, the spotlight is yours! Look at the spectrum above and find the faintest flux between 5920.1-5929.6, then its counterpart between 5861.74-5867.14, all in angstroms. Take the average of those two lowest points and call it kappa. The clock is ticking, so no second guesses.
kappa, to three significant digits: 6.99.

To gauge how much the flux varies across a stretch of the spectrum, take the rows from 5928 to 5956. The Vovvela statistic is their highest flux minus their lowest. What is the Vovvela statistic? 1.62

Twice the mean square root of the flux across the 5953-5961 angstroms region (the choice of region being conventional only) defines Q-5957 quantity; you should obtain 5.56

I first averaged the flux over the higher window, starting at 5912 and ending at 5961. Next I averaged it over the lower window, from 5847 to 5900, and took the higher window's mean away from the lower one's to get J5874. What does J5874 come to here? -0.4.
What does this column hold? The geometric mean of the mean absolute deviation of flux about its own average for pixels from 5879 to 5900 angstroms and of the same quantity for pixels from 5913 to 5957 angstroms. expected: 0.44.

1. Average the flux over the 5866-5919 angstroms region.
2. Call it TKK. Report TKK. 7.3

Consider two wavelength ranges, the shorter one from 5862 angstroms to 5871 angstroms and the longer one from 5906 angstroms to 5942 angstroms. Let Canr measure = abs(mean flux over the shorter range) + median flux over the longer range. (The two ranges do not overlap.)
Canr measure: 15.4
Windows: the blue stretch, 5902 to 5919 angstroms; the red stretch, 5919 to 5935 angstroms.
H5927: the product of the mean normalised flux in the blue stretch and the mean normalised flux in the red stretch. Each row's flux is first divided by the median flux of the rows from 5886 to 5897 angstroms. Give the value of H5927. 1.80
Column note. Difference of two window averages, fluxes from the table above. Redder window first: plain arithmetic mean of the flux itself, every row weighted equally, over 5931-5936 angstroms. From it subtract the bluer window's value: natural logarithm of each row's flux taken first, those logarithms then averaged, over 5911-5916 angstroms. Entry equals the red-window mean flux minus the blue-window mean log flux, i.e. 6.1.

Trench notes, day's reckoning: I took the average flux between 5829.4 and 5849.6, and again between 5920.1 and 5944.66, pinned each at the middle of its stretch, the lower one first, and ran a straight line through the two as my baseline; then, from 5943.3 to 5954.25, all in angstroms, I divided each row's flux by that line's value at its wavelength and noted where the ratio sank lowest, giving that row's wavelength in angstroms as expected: 5953.56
